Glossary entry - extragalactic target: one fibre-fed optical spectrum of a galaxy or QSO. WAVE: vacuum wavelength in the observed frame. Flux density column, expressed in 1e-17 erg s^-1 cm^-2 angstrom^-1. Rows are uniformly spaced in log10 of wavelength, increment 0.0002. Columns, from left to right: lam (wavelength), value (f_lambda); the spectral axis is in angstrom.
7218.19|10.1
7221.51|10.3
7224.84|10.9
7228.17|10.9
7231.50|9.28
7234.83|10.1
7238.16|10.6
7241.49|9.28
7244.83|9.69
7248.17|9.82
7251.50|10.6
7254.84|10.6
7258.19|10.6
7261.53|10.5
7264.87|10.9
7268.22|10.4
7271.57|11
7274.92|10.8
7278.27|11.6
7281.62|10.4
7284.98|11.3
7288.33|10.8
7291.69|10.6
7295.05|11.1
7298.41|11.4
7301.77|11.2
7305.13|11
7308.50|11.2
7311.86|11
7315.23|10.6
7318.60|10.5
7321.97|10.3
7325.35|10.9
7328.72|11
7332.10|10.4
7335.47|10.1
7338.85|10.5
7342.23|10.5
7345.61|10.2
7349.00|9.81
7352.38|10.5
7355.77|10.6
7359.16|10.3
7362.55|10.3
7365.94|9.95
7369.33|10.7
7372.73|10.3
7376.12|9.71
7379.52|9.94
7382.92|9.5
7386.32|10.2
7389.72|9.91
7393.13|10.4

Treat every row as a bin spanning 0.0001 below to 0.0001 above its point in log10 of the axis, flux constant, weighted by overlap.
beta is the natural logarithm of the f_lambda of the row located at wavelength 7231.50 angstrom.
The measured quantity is 2.23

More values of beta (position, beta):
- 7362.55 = 2.33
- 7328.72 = 2.40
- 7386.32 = 2.32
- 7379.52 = 2.30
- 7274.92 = 2.38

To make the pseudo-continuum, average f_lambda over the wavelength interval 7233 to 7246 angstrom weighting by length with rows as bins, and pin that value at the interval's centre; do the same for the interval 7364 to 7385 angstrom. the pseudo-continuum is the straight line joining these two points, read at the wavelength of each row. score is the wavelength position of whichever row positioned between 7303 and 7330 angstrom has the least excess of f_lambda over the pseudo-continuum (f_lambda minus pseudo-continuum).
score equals 7321.97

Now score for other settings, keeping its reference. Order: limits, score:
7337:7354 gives 7349.00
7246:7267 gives 7248.17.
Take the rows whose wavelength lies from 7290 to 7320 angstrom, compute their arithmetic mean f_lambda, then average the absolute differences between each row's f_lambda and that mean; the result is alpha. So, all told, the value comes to 0.26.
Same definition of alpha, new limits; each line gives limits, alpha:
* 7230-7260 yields 0.49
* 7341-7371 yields 0.23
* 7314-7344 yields 0.20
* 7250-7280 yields 0.26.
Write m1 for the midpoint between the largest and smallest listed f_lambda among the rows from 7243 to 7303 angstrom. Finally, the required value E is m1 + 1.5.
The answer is 12.1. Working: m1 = 10.6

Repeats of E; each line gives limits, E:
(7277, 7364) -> 12.2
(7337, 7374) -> 11.8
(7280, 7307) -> 12.4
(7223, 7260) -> 11.6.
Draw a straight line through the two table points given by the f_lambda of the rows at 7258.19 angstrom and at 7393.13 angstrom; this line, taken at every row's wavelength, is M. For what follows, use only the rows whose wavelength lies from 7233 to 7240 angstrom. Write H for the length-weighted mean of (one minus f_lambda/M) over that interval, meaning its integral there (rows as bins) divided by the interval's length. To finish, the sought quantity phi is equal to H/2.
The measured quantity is 0.02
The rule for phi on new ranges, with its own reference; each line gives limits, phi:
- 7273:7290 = -0.02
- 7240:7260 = 0.02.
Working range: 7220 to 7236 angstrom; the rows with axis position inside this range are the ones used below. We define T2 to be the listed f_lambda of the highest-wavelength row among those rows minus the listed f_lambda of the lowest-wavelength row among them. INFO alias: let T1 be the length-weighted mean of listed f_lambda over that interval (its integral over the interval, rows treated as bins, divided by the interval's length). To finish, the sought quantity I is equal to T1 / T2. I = -51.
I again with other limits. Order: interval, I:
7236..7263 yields -102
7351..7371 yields 52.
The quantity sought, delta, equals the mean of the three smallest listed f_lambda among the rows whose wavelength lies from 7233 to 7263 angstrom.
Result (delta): 9.6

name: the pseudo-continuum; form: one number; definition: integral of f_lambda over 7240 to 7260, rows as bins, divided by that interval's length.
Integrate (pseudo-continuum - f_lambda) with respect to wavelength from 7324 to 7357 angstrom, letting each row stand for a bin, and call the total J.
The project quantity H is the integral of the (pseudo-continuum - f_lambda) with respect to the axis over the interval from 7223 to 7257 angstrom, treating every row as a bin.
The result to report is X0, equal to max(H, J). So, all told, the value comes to -2.6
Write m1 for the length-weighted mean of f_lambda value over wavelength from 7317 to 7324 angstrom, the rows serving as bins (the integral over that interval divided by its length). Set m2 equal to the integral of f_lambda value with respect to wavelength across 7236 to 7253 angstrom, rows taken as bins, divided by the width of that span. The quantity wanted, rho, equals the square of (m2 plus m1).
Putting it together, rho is 417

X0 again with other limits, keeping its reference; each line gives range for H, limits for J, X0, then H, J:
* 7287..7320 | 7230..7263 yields -0.1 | -28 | 0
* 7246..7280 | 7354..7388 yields -1.5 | -19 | -1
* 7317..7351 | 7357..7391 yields 0.6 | -11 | 1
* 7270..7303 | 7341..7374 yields -6.8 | -30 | -7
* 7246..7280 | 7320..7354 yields -10.7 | -19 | -11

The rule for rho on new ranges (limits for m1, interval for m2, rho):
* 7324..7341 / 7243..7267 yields 439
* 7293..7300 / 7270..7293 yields 490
